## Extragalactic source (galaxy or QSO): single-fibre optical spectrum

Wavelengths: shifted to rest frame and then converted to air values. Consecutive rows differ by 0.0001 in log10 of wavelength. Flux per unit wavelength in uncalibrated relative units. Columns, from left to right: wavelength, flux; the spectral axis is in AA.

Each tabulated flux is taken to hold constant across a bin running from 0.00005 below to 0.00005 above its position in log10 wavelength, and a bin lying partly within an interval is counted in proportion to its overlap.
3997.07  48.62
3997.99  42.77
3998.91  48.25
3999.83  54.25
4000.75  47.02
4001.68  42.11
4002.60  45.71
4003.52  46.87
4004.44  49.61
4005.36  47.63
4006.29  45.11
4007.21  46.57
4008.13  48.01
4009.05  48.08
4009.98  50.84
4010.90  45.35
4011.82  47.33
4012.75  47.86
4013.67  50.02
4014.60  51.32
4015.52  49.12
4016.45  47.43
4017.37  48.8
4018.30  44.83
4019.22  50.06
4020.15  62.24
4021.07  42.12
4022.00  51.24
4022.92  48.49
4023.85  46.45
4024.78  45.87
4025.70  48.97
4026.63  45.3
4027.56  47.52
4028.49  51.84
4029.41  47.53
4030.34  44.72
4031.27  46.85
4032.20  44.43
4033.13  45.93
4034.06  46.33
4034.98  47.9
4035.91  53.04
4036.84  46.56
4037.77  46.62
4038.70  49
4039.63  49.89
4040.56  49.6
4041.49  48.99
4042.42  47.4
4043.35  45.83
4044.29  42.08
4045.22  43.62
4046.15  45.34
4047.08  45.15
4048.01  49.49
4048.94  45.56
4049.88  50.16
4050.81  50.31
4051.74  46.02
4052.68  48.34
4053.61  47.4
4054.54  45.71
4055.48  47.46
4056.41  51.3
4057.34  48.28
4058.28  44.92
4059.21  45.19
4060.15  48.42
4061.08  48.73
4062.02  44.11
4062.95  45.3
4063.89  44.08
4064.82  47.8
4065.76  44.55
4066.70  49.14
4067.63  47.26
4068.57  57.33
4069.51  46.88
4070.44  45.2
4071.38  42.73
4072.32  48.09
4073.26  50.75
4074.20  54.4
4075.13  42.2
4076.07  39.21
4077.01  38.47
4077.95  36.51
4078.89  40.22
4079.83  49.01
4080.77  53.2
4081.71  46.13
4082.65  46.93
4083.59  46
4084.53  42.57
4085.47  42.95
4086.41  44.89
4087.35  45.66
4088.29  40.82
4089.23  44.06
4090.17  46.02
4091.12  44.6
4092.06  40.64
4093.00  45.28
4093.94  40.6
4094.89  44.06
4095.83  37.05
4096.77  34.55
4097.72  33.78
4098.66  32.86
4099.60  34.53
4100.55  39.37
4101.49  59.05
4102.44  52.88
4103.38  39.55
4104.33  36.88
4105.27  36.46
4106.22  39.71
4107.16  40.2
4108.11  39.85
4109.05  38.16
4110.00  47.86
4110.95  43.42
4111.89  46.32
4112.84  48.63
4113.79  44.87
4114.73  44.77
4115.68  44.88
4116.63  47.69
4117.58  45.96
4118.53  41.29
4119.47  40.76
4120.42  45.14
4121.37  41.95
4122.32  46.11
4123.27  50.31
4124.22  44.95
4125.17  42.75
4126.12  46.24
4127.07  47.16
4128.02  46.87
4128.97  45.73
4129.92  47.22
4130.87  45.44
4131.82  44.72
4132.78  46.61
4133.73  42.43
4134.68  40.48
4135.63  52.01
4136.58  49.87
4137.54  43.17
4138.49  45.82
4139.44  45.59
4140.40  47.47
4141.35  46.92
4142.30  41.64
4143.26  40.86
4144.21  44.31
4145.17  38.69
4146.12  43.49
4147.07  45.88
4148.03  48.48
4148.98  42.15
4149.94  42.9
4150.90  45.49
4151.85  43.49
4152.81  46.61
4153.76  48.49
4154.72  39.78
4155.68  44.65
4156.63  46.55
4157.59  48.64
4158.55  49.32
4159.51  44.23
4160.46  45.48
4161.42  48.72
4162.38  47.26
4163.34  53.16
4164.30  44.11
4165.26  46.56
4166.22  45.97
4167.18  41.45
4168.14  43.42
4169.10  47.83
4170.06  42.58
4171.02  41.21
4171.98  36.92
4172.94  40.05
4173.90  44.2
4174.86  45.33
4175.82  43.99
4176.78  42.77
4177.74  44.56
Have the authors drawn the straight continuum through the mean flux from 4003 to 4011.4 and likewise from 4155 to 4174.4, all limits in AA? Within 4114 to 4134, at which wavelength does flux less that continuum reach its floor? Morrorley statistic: 4119.47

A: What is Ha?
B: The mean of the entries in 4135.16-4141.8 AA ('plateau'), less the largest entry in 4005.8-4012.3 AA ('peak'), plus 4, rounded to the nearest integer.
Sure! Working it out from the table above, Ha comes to 0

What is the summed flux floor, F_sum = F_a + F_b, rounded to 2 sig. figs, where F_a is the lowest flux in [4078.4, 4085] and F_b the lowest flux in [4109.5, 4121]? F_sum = 81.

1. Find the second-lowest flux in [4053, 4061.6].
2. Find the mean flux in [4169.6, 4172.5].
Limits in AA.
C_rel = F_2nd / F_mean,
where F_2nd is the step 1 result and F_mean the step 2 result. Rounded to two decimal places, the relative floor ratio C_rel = 1.12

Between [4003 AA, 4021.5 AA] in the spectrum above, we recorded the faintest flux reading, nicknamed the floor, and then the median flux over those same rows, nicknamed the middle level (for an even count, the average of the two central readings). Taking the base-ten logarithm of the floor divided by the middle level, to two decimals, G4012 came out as -0.06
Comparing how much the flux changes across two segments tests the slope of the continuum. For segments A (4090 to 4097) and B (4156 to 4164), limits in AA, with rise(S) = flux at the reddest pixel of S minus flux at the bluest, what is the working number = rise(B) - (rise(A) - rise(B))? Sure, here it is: 24.7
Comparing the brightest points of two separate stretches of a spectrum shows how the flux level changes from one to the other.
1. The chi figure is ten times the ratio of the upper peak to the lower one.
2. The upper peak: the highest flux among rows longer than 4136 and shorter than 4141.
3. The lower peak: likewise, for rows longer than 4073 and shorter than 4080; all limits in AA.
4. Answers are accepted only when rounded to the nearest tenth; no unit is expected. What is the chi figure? 9.2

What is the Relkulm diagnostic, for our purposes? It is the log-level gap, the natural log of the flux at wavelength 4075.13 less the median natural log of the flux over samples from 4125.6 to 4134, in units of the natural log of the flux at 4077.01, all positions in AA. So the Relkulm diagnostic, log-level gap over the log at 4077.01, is -0.025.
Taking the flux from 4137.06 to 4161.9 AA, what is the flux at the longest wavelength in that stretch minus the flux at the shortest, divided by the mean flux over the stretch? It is 0.12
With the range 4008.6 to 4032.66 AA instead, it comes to -0.08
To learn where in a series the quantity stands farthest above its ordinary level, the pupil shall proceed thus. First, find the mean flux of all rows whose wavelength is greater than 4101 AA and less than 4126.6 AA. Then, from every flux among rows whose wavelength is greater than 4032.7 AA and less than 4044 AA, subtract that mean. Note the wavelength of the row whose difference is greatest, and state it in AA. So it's 4035.91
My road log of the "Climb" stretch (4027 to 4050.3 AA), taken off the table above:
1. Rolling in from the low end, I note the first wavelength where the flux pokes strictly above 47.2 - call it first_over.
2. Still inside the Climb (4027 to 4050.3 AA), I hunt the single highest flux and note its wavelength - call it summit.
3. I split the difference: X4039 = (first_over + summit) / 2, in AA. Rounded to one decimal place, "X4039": 4031.7 AA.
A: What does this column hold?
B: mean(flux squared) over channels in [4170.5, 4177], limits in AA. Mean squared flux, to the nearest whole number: 1777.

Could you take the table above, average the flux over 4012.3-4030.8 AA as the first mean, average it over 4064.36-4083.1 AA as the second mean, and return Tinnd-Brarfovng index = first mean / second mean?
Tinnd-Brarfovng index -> 1.05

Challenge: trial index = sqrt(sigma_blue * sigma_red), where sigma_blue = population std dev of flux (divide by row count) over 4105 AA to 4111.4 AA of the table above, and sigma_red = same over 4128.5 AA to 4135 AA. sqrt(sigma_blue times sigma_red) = 2.8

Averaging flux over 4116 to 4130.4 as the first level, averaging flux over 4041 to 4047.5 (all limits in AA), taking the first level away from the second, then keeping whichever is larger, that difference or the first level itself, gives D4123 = 45.3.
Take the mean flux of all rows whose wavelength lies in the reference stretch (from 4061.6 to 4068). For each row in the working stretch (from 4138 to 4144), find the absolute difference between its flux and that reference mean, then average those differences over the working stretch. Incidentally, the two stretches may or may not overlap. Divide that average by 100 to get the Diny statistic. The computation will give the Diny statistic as 0.021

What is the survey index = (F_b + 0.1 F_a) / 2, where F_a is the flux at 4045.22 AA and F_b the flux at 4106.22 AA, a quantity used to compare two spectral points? 22.0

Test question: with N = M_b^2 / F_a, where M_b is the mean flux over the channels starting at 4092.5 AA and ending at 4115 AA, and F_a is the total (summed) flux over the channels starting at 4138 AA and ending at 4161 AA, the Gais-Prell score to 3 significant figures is 1.61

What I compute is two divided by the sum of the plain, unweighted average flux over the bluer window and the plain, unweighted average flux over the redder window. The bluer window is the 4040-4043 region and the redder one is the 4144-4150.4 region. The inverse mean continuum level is 0.0217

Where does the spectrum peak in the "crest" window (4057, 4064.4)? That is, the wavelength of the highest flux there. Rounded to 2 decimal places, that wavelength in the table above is 4061.08 AA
